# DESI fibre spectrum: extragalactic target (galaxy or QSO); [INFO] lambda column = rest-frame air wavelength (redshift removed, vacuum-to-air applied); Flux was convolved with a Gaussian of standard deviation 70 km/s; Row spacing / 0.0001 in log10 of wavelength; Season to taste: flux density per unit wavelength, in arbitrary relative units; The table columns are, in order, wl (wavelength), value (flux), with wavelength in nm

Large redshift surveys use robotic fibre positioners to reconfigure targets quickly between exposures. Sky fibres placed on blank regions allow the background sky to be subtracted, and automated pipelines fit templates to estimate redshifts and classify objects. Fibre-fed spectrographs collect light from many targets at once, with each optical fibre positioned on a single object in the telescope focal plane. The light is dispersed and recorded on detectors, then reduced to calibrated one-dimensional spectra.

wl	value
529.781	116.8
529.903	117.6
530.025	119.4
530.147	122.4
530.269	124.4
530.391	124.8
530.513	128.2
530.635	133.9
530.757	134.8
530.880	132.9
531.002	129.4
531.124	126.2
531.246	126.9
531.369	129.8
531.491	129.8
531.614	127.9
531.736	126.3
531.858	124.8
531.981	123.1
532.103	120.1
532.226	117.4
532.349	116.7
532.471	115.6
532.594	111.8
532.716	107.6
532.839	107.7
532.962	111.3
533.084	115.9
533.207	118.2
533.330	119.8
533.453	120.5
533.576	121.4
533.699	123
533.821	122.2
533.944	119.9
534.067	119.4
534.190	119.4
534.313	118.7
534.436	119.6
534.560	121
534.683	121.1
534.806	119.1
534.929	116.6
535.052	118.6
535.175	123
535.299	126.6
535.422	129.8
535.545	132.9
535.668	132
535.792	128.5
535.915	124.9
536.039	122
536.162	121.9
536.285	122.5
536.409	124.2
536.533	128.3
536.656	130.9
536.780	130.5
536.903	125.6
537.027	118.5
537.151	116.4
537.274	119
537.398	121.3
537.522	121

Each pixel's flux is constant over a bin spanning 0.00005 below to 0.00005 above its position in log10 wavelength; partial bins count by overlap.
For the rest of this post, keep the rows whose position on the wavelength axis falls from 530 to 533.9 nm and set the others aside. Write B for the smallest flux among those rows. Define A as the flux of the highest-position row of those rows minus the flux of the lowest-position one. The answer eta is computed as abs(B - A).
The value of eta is 105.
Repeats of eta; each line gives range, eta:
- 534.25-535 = 119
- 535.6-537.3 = 129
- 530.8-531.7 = 131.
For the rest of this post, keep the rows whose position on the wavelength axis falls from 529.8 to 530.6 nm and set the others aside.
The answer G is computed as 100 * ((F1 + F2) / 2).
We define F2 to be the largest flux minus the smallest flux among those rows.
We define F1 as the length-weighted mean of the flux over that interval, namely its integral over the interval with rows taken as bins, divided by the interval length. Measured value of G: 6677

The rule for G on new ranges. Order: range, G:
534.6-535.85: 7054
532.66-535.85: 7291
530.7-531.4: 6923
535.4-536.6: 6882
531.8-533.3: 6654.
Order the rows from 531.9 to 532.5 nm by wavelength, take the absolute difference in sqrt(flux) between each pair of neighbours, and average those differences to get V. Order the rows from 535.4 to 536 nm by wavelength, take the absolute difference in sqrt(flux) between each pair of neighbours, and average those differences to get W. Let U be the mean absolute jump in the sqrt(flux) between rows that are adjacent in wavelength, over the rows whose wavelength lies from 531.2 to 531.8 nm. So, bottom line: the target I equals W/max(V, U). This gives 1.4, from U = 0.07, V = 0.086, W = 0.122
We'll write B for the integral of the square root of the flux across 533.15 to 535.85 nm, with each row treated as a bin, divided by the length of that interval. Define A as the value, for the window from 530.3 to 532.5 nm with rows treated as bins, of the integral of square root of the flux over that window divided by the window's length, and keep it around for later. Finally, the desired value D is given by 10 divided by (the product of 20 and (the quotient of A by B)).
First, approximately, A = 11.2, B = 11.1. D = 0.492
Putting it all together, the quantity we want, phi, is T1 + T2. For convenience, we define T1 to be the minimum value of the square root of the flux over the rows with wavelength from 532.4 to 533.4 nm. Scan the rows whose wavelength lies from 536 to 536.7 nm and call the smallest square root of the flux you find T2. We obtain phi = 21.4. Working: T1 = 10.4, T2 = 11.0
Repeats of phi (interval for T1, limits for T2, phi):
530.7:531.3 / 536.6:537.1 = 22.1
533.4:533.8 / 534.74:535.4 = 21.8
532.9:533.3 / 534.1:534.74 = 21.4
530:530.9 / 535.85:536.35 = 22.0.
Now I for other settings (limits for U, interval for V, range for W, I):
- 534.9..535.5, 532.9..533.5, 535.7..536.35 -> 0.5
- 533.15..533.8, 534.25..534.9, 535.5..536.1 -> 2.2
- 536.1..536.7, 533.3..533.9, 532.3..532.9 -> 1.1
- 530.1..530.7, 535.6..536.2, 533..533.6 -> 0.5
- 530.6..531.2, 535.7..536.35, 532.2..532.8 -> 1.1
